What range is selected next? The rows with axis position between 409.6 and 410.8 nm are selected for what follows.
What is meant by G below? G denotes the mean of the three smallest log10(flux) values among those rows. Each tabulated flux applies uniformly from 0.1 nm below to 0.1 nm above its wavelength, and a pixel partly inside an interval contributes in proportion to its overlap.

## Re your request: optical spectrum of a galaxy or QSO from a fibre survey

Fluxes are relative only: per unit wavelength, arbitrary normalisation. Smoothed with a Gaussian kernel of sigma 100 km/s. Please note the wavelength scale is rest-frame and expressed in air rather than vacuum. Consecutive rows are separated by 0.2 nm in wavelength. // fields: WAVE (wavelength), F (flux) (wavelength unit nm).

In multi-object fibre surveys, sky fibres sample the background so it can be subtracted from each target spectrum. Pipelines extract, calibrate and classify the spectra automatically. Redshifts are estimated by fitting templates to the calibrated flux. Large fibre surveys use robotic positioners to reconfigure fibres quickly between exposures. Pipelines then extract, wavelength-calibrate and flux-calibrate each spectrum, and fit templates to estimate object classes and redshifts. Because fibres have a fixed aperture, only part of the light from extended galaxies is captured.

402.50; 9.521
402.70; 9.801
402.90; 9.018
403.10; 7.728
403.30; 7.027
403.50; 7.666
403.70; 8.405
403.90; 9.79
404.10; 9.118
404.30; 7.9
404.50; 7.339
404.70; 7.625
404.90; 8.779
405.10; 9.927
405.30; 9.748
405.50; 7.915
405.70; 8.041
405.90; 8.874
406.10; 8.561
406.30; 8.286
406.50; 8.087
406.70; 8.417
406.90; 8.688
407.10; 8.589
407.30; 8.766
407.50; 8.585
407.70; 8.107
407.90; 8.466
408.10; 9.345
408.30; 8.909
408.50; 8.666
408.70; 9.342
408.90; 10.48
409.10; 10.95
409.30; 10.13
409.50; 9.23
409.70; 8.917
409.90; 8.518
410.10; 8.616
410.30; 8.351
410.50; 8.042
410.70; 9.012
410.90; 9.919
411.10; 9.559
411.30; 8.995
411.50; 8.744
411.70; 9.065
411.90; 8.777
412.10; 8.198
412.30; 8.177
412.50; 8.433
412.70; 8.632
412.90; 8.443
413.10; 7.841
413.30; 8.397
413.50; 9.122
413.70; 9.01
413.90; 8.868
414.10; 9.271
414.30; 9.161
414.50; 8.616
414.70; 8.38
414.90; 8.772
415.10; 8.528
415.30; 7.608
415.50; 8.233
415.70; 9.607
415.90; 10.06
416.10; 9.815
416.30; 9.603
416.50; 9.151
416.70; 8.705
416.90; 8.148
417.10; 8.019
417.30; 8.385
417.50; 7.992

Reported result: 0.919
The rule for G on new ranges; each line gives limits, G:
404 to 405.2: 0.882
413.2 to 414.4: 0.942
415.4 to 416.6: 0.953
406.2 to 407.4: 0.917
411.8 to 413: 0.917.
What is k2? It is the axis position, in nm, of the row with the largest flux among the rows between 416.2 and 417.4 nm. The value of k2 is 416.30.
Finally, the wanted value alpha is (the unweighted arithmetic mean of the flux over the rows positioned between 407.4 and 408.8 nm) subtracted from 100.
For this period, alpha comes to 91.2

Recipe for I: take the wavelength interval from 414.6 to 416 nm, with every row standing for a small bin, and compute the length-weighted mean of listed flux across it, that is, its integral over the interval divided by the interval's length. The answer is 8.74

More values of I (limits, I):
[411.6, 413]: 8.53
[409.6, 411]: 8.77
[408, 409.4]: 9.69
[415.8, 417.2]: 9.07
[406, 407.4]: 8.48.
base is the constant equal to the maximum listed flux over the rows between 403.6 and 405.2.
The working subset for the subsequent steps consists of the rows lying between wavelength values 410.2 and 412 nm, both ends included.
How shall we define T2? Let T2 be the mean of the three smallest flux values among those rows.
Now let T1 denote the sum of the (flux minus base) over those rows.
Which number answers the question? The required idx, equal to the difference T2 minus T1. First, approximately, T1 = -8.9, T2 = 8.38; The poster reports 17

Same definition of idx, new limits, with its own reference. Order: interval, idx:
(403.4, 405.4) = 21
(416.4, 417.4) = 15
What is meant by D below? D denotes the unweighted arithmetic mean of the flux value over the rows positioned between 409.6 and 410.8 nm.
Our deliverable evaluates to 8.58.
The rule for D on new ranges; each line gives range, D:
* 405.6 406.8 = 8.38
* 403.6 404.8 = 8.36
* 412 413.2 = 8.29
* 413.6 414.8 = 8.88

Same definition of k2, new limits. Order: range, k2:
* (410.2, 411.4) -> 410.90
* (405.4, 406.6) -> 405.90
